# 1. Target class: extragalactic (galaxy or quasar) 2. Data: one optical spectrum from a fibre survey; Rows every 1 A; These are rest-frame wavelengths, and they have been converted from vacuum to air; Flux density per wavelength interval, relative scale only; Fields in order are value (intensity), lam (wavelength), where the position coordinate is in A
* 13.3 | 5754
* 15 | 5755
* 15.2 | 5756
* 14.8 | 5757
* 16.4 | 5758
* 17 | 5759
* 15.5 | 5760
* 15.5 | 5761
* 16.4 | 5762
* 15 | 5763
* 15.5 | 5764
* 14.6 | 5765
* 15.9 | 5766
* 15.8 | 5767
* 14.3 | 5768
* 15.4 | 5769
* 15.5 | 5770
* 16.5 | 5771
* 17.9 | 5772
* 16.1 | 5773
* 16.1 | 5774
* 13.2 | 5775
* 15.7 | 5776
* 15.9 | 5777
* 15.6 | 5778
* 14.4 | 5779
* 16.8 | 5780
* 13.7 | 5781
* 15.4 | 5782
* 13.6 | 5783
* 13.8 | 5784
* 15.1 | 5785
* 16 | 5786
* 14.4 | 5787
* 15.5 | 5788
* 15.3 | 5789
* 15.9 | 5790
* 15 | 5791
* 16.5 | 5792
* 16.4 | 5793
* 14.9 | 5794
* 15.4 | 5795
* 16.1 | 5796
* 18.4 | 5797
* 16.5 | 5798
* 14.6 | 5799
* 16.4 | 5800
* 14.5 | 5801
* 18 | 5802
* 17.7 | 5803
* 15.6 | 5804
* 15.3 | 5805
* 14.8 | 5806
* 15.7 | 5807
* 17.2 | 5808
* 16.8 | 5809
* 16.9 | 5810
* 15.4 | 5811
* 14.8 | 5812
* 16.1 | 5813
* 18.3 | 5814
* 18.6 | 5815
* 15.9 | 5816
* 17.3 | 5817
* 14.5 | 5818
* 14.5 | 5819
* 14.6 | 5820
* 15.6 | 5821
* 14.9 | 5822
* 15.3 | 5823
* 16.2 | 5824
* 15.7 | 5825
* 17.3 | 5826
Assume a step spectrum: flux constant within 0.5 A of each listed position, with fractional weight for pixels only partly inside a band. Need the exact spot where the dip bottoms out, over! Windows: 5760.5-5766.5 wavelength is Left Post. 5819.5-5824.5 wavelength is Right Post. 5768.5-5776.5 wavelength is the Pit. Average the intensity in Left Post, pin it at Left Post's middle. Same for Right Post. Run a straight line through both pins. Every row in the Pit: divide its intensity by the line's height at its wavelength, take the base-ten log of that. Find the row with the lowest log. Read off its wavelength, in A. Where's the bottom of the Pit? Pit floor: 5775 A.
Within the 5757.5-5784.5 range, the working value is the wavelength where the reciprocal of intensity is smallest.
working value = 5772 A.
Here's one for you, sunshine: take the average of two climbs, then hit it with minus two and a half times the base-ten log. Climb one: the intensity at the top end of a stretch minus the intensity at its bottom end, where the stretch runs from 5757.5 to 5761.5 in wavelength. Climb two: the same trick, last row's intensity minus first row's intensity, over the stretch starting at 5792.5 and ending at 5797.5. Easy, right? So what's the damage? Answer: 0.6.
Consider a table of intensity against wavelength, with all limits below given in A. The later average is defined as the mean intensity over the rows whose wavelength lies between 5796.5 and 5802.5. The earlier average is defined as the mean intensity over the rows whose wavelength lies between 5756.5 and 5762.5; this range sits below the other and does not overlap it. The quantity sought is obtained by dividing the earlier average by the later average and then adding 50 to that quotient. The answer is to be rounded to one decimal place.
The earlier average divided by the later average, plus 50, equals 51.0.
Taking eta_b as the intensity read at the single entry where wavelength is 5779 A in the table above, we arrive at 14.4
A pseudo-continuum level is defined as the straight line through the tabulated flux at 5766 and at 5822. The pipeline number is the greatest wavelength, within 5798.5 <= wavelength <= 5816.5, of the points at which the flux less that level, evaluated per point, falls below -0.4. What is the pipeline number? 5801 A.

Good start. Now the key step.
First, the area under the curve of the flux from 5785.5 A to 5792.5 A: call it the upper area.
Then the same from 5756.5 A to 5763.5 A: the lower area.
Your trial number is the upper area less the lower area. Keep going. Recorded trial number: -2.0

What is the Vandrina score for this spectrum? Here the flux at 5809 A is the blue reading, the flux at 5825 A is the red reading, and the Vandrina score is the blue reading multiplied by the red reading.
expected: 264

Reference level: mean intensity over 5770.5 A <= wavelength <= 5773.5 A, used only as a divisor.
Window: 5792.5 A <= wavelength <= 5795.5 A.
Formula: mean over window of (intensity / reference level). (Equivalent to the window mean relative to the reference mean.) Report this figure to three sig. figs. 0.925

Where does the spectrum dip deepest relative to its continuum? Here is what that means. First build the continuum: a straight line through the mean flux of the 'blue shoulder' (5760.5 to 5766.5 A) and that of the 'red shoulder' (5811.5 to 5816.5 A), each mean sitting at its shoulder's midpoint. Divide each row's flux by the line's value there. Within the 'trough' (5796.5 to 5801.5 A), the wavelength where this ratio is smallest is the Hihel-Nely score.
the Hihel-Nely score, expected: 5801 A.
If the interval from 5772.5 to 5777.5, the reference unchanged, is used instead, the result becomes 5775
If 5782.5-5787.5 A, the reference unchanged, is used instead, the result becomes 5783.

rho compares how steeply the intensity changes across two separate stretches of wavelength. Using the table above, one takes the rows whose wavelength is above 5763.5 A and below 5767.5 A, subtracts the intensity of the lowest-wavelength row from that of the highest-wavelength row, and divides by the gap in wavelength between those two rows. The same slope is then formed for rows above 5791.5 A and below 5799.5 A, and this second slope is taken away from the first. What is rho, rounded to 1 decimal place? 0.4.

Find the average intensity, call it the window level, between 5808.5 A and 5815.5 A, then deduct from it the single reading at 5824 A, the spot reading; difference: 0.50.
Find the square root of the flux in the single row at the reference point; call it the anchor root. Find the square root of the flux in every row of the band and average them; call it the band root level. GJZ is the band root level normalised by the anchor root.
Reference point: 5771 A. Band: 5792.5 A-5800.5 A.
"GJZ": 0.99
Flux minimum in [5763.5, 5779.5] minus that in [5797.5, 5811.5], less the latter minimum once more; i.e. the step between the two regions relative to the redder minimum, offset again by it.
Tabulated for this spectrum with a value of -15.8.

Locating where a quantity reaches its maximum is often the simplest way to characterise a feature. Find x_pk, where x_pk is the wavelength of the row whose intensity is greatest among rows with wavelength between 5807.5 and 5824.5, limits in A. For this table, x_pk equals 5815 A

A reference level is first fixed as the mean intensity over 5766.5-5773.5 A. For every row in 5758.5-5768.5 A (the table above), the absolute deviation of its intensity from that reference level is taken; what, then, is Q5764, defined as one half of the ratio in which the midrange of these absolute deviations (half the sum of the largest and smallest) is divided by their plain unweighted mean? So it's 0.60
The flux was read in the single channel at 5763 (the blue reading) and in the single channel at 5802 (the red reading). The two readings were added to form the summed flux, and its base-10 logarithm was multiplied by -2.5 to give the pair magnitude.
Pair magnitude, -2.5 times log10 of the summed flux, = -3.80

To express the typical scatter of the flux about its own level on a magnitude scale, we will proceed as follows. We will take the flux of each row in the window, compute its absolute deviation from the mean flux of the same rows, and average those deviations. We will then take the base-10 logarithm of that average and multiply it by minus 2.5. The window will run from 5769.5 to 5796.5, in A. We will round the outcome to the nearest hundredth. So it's 0.22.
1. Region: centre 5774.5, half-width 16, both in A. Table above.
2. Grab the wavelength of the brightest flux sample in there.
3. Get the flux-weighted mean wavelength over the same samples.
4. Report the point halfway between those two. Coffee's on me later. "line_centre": 5773.2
